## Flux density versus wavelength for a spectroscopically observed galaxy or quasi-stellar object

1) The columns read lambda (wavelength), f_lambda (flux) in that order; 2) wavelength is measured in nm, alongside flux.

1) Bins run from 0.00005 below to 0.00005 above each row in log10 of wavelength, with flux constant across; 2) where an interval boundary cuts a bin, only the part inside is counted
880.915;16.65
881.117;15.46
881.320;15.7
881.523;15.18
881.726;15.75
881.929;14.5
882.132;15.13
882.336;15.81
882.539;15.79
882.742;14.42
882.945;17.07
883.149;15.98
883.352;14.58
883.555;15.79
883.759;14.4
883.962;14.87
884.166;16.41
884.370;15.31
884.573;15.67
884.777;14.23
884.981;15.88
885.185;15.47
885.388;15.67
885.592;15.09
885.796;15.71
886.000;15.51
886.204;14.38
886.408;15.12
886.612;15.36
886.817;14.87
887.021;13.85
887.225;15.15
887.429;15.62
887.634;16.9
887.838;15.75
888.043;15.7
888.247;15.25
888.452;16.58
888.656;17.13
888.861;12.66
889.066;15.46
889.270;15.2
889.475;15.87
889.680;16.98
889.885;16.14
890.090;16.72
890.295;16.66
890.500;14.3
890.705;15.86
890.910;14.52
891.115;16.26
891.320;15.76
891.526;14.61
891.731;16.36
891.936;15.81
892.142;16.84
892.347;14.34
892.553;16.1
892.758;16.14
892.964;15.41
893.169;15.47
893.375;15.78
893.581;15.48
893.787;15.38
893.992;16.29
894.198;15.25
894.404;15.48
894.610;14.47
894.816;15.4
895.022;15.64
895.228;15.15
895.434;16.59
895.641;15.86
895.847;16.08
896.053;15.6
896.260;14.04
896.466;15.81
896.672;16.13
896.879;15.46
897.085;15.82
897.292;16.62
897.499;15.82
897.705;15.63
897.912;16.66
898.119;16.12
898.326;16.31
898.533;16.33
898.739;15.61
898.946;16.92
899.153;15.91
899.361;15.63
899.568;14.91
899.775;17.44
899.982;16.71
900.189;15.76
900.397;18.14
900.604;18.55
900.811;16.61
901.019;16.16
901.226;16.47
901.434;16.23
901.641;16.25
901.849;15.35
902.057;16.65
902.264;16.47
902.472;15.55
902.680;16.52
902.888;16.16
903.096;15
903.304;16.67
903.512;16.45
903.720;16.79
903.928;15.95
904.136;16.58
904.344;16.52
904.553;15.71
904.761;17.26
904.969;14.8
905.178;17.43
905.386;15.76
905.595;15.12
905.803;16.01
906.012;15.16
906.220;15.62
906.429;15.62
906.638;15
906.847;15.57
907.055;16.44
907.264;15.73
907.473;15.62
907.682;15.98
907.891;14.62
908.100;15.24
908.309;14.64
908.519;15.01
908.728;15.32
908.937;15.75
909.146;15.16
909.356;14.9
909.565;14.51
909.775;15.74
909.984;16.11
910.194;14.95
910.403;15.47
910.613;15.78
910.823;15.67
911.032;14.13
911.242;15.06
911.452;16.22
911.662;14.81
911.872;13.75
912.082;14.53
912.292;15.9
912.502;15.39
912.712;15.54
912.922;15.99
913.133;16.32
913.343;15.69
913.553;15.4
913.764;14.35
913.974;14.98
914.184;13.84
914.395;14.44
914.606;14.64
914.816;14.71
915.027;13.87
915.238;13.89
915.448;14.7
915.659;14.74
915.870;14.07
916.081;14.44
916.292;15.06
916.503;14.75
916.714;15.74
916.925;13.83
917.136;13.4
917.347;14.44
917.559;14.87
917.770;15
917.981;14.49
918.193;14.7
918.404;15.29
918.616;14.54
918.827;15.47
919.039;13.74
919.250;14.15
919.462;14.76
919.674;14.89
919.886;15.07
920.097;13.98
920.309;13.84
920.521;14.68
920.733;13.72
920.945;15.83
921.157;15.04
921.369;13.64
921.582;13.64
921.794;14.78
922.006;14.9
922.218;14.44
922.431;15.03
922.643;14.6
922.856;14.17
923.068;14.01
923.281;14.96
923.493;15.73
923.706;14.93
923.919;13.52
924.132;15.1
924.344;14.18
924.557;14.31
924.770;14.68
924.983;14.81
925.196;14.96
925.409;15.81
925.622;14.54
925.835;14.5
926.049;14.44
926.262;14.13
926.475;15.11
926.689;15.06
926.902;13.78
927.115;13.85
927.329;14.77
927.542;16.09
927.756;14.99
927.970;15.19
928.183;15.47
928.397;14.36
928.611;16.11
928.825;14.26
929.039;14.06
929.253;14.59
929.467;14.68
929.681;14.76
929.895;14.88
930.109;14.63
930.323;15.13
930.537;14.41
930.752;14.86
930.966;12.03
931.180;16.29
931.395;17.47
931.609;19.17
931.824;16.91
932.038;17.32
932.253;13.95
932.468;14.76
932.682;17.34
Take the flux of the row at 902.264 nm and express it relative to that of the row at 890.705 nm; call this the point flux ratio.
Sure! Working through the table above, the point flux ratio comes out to 1.04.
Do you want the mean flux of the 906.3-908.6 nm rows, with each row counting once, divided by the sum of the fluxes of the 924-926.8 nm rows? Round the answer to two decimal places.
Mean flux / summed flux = 0.08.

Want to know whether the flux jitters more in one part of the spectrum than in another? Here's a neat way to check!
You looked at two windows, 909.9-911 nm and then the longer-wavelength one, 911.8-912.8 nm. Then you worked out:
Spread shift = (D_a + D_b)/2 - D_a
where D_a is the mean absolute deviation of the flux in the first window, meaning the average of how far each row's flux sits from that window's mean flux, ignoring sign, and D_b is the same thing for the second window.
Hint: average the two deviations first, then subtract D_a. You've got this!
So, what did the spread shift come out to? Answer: 0.20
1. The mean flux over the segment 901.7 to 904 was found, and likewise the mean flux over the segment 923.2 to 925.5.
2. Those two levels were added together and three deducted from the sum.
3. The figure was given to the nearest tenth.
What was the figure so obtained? 28.0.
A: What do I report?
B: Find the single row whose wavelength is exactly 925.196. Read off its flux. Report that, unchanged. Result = 14.96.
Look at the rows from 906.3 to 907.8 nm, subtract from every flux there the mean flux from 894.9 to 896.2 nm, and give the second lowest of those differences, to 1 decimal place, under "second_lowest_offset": -0.2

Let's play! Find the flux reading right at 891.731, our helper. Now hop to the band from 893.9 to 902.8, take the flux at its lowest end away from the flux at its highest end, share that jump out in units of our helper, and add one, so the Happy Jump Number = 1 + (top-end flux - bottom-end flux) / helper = 1.01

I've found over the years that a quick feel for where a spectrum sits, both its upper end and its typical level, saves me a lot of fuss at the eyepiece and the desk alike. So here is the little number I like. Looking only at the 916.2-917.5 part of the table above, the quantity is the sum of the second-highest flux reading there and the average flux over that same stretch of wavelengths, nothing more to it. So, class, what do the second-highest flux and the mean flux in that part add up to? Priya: 29.6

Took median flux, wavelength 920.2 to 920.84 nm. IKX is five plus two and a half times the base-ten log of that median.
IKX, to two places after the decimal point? 7.85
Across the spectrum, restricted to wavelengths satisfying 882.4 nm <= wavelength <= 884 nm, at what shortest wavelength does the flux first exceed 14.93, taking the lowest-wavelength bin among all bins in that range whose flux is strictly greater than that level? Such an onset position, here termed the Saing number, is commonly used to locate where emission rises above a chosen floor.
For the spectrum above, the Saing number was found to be 882.539 nm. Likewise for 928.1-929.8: 928.183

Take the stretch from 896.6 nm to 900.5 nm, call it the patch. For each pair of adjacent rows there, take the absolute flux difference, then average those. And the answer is 0.85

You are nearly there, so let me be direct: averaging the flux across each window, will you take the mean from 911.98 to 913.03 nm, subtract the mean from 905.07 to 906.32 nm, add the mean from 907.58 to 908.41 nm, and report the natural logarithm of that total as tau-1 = 2.69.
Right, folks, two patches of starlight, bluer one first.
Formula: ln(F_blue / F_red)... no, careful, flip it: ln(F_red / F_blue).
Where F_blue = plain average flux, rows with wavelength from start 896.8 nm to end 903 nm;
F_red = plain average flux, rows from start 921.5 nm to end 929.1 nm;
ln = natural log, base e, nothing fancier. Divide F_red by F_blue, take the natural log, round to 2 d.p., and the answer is -0.10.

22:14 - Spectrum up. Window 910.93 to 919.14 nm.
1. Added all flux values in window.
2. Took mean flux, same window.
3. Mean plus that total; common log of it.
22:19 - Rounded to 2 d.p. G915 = 2.77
